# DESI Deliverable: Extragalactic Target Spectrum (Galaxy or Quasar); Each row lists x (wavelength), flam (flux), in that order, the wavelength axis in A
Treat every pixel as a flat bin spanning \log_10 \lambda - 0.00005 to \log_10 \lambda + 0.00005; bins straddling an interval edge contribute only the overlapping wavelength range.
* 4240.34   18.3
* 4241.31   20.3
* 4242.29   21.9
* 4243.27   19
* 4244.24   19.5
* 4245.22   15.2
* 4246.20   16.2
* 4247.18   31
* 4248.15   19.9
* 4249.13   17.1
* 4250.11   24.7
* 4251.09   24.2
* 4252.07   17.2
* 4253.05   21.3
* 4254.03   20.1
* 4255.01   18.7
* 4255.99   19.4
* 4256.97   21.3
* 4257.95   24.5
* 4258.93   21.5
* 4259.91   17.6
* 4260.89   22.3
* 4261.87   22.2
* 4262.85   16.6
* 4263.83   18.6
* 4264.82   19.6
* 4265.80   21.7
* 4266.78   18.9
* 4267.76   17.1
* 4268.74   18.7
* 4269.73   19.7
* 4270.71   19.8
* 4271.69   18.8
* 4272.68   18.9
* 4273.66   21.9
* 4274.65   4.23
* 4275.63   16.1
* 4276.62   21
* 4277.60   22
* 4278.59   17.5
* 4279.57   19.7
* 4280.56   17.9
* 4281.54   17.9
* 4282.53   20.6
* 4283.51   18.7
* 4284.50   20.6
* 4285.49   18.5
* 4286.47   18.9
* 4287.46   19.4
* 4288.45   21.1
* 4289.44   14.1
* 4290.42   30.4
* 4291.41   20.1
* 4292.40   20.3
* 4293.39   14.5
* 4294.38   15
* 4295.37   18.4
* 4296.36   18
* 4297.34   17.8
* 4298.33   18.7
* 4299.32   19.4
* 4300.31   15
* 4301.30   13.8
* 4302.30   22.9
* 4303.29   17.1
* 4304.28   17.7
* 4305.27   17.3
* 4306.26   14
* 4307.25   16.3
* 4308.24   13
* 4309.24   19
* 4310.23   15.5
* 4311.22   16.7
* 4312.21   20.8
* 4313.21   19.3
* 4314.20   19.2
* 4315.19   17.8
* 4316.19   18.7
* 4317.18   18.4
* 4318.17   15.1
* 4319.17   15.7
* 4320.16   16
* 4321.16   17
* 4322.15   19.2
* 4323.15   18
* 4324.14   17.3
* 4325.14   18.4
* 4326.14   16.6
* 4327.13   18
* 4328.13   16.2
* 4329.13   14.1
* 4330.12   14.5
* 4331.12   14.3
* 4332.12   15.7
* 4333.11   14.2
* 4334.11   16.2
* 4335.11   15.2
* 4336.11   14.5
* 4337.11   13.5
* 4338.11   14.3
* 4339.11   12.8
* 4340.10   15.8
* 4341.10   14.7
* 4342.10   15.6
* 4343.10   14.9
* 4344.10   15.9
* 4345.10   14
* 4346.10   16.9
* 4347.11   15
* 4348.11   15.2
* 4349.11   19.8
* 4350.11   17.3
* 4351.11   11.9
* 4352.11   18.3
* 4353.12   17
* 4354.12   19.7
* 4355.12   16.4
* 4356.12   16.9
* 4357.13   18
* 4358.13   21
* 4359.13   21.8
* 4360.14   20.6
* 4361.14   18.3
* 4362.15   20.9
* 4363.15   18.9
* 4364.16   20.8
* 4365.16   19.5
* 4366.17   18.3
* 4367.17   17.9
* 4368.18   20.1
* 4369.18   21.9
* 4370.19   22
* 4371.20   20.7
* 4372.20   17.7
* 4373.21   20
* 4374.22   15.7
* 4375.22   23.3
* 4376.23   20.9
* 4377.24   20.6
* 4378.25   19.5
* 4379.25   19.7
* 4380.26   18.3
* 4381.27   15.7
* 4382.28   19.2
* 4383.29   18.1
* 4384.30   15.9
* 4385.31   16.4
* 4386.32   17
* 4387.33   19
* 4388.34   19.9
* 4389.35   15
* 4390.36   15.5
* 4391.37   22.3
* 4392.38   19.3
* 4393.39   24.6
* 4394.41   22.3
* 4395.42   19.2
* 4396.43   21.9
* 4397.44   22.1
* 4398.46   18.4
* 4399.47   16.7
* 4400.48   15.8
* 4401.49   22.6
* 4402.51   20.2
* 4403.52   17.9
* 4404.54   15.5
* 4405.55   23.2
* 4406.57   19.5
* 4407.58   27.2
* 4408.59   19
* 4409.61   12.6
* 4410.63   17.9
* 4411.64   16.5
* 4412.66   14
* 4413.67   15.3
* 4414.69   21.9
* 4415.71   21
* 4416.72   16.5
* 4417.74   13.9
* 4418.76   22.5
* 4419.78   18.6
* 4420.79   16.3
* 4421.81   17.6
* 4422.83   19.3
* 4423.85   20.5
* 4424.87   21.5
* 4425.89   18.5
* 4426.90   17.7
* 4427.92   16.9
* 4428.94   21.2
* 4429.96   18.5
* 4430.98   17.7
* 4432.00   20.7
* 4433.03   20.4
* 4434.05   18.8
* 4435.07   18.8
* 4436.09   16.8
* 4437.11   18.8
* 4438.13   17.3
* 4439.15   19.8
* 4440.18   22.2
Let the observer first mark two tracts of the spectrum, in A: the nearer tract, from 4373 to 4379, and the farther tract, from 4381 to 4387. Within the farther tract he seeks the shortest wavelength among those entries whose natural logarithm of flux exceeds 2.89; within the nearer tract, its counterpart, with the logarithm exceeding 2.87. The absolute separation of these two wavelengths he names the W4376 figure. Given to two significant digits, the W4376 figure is 9.1 A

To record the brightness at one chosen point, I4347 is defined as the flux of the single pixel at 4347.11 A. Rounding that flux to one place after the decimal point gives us 15.0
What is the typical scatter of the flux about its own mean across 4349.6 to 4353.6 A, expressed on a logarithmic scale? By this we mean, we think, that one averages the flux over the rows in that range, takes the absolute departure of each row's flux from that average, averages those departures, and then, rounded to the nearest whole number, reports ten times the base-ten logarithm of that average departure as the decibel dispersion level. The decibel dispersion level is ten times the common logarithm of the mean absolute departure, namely 3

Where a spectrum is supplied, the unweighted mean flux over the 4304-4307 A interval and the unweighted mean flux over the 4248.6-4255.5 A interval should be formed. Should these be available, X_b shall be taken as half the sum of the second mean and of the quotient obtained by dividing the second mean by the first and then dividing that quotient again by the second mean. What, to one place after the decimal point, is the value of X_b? 10.3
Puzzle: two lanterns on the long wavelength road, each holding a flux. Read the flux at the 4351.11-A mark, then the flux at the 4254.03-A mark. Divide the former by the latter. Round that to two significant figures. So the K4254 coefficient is 0.59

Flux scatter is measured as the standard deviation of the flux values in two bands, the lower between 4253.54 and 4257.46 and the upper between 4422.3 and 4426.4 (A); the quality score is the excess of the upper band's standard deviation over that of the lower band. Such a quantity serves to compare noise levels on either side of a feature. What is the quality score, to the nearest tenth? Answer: 0.2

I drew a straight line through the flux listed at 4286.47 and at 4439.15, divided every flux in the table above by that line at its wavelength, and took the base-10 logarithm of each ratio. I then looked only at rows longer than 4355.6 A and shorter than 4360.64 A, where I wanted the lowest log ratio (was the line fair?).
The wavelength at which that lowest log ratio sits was 4356.12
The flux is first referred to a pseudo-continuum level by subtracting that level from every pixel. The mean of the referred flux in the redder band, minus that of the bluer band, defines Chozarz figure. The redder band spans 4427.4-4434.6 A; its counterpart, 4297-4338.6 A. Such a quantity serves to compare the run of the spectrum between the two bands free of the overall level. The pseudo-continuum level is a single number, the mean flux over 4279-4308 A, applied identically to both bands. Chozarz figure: 2.4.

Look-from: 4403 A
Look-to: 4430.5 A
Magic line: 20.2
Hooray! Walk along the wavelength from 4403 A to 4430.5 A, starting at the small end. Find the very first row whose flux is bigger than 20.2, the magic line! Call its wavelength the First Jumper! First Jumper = 4405.55 A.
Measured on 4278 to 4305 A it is 4282.53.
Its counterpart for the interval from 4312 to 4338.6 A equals 4312.21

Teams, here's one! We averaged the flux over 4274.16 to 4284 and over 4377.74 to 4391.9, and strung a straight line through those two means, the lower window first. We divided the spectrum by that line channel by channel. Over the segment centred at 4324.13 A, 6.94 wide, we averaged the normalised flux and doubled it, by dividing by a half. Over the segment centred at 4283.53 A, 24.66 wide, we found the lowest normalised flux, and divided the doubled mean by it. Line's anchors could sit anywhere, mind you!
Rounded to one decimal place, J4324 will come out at 8.3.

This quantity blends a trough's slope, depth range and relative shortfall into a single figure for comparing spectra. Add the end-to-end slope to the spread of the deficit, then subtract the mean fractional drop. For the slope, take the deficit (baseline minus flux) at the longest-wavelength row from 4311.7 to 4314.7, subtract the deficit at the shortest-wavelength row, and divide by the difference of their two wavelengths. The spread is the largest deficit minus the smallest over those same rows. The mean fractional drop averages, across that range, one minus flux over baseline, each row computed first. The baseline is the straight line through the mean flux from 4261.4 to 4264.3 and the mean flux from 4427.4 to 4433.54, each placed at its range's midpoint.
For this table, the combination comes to 2.4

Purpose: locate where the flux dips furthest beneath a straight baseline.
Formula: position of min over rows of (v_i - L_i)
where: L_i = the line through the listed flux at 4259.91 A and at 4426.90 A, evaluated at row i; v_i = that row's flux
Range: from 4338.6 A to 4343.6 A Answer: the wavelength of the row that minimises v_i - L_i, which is 4339.11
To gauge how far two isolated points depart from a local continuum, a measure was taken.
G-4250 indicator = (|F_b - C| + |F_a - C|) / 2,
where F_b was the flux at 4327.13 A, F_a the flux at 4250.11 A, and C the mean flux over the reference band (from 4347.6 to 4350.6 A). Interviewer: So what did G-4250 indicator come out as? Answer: 3.9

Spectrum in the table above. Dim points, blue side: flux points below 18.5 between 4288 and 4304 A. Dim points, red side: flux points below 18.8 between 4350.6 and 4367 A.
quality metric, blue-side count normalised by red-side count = 1.1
